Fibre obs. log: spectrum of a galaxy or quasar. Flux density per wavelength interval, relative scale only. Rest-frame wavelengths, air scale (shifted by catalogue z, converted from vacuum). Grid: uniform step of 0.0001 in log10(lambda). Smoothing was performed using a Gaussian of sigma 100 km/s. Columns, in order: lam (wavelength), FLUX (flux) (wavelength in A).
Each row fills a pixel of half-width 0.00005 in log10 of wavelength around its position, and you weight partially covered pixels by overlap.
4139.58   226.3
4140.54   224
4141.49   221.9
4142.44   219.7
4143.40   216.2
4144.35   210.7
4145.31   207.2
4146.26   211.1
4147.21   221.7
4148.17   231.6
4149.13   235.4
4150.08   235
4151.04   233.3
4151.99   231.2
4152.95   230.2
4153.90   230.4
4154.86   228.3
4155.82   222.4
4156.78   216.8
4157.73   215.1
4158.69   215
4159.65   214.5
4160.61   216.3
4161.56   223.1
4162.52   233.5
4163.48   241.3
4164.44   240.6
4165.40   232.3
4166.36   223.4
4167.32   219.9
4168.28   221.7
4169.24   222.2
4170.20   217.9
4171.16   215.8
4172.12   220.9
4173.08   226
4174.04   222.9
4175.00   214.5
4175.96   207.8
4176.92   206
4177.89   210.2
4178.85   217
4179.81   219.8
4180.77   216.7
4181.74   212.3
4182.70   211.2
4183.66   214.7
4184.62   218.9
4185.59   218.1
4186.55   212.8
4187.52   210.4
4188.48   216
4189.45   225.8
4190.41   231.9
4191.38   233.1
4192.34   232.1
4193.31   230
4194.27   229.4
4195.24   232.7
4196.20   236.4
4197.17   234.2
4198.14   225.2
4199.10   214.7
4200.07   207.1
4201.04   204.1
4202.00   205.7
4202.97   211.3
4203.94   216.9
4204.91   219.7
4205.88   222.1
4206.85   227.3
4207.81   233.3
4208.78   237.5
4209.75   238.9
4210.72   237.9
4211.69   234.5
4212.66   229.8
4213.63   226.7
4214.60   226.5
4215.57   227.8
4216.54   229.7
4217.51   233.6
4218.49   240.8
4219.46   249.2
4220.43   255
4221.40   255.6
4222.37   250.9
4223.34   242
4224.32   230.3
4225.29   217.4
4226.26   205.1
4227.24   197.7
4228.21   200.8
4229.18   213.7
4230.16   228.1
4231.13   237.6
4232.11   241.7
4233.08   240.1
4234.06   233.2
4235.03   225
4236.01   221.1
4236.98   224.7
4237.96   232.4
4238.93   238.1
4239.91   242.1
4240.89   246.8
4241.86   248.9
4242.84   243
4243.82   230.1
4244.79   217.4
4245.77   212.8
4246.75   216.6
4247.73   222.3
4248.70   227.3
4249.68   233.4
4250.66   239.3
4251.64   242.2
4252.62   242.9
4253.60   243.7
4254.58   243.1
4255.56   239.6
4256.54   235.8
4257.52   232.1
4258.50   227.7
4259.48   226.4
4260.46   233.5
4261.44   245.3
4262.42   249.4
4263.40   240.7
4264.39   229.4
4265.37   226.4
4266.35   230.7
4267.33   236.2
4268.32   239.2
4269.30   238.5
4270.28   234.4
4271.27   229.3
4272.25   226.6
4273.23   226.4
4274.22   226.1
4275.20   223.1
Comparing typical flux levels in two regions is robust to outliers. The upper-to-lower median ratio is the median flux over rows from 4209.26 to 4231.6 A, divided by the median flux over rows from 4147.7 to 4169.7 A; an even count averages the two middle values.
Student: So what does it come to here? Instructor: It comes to 1.01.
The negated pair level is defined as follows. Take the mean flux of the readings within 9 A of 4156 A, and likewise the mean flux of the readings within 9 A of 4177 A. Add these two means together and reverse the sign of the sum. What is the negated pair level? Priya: -444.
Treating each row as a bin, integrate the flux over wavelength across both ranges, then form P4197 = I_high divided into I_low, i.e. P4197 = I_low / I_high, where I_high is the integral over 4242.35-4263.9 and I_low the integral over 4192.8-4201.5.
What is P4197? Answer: 0.39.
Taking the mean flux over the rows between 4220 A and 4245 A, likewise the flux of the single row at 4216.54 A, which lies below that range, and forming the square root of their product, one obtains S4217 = 231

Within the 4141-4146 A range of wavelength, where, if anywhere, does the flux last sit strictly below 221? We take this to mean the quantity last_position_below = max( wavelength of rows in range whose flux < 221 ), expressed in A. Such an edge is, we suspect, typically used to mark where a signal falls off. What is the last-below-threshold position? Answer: 4145.31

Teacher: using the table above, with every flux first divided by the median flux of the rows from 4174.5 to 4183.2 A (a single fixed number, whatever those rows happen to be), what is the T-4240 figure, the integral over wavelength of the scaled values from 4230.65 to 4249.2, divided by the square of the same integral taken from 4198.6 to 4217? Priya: 0.0538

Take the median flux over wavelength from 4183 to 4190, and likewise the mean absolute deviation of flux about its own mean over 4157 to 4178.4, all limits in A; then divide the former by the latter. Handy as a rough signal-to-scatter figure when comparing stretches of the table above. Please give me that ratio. 31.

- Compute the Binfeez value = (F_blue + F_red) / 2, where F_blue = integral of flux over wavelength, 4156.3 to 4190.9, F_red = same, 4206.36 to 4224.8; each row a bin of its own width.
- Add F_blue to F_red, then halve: 5985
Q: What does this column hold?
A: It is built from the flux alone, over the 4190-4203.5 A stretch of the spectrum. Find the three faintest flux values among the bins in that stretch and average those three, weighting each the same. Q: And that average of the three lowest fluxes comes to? 206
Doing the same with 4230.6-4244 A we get 224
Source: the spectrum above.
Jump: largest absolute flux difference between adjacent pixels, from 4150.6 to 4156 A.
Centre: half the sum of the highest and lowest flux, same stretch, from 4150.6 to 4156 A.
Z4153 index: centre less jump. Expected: 222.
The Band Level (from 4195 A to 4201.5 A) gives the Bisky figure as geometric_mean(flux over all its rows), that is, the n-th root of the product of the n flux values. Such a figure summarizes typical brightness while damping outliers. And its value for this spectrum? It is 222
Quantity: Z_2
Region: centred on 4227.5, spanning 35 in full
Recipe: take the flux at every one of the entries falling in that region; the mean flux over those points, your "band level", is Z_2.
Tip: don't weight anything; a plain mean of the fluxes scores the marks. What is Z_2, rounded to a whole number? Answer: 232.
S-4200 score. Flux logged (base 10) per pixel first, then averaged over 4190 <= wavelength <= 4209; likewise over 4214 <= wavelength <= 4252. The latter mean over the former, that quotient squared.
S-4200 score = 1.01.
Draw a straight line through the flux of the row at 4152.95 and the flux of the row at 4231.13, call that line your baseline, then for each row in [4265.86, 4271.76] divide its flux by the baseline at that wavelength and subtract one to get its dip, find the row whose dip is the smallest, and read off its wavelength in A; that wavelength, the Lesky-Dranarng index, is 4271.27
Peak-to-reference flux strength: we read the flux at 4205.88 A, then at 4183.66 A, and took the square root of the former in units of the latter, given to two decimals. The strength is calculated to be 1.02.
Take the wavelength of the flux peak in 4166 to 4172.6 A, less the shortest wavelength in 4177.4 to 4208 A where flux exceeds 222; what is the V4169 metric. -23.1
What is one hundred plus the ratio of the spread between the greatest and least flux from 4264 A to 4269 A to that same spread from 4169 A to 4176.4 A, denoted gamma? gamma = 100.7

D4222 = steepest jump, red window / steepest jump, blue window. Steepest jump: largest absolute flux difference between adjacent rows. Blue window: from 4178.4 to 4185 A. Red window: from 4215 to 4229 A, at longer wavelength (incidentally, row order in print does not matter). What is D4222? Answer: 2.93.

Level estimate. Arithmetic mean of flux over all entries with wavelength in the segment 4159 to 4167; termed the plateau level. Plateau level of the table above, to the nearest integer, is 228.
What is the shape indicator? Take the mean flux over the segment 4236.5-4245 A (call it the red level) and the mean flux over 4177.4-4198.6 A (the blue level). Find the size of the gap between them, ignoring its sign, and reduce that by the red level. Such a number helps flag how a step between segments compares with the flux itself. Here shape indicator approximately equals -222.2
